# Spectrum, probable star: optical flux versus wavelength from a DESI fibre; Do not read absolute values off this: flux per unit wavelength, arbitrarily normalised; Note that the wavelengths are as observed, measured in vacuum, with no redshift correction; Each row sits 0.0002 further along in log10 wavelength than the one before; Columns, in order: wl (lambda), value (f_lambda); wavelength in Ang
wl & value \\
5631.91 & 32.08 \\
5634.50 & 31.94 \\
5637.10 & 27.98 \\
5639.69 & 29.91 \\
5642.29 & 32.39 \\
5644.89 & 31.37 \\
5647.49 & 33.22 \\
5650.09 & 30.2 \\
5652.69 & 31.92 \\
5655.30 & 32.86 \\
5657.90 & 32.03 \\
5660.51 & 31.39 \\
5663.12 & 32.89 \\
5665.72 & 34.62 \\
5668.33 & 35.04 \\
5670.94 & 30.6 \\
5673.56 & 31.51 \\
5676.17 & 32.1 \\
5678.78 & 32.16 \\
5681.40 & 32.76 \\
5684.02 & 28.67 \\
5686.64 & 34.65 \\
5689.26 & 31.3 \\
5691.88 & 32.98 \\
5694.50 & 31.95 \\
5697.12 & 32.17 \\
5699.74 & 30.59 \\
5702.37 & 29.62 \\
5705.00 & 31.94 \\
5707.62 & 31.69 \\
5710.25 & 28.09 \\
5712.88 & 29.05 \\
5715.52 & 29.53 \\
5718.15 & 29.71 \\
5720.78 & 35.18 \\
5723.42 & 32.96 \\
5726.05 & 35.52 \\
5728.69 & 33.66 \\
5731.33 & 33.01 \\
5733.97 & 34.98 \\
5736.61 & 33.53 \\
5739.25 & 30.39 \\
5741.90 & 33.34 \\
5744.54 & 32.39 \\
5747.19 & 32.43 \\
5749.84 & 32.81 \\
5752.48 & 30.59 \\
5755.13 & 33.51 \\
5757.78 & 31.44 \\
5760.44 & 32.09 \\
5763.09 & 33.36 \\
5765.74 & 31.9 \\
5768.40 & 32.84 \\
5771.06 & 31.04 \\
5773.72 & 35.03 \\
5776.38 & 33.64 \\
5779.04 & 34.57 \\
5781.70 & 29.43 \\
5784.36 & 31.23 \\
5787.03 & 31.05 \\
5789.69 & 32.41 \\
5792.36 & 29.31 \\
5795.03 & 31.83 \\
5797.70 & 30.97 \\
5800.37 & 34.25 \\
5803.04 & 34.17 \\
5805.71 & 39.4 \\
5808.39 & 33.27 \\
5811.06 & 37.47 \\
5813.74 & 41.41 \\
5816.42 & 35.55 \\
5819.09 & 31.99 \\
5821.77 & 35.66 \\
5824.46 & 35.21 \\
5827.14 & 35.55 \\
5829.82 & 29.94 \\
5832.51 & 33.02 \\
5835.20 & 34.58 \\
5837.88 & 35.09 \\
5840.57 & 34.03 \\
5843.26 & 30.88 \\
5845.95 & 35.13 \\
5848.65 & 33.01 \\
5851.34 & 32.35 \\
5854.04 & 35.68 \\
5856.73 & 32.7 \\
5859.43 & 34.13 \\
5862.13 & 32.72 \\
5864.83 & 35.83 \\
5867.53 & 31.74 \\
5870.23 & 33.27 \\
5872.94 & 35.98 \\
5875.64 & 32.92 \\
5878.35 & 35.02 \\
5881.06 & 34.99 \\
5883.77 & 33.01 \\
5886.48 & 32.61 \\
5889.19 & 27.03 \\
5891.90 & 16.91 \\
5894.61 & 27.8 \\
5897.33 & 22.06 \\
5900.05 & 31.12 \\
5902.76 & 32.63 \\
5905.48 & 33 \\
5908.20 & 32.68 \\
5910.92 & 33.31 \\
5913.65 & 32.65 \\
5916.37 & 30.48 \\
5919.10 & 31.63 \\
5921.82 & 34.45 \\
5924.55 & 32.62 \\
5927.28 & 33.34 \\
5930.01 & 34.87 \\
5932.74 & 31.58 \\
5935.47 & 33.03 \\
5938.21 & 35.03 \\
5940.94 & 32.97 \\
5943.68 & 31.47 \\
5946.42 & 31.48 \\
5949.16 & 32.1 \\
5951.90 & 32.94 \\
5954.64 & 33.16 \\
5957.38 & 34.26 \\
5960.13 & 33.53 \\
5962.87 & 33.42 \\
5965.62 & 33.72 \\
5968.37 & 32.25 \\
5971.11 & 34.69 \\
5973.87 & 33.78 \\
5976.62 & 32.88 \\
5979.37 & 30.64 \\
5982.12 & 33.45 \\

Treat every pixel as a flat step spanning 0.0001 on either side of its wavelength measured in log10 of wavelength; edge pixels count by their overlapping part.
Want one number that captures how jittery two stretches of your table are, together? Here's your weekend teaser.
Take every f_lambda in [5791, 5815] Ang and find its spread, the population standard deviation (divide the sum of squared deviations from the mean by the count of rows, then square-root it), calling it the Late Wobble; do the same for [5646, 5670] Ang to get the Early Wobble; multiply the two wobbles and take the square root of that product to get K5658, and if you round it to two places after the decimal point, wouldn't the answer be 2.33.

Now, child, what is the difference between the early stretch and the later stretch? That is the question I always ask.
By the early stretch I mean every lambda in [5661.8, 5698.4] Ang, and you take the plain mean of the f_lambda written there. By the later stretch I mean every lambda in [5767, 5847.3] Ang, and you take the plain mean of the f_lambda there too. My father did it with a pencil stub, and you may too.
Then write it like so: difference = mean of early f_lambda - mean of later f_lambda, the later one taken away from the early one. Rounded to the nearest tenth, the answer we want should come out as -1.3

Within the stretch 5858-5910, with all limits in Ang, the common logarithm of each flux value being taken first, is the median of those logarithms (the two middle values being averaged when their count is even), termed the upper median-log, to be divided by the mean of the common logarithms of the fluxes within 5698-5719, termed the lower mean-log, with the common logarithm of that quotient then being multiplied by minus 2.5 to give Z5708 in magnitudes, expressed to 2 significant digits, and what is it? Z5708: -0.027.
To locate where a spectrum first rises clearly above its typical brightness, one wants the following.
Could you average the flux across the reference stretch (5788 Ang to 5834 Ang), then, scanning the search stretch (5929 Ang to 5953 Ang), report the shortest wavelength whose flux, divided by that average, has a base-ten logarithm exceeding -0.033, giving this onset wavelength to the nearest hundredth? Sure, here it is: 5930.01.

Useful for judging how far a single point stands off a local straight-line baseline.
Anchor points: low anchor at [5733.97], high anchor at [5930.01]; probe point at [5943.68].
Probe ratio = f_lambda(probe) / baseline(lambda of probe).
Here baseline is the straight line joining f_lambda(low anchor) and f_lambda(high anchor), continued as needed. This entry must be 0.90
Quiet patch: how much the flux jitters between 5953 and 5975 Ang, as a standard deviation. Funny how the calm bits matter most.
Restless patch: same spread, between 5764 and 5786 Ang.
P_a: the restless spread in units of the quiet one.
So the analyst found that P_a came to 2.6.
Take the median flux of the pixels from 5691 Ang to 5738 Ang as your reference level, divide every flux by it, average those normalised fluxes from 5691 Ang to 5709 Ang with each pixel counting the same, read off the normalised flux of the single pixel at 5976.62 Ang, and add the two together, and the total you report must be 2.01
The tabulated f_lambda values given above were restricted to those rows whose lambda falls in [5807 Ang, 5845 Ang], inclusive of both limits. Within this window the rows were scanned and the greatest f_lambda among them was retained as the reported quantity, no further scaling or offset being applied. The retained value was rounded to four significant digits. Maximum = 41.41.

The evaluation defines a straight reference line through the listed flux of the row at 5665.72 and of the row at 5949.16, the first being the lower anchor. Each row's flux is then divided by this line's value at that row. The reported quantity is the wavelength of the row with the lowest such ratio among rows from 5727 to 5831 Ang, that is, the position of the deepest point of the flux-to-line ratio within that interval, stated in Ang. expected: 5792.36 Ang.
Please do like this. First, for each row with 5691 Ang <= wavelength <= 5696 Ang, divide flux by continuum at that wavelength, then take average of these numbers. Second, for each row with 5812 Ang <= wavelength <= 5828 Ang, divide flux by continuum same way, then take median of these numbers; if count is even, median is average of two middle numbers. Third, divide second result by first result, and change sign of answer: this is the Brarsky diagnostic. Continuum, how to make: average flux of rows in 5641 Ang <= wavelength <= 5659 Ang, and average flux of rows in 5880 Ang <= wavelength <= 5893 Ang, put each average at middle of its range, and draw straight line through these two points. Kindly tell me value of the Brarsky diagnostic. -1.16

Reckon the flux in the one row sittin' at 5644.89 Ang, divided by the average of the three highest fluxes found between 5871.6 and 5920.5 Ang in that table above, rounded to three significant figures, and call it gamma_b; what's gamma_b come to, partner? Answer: 0.888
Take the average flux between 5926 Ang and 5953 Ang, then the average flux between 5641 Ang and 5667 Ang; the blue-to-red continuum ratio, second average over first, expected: 0.982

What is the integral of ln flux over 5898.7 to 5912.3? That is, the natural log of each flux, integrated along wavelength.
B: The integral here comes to 47.4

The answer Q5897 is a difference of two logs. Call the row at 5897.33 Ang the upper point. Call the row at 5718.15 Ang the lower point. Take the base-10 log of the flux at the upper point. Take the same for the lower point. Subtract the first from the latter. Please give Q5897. 0.13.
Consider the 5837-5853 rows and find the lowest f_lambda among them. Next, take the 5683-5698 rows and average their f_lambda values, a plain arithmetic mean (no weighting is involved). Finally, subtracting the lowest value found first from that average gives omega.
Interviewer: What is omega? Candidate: 1.1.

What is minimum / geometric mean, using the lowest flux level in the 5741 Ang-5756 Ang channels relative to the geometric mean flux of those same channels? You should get 0.941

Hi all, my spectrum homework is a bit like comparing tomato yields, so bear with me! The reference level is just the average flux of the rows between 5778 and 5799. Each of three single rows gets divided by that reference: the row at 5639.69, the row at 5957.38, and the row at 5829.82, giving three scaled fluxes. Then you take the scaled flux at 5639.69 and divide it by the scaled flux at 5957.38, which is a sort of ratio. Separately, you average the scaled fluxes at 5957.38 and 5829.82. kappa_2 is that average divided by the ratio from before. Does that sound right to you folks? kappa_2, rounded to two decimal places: 1.17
